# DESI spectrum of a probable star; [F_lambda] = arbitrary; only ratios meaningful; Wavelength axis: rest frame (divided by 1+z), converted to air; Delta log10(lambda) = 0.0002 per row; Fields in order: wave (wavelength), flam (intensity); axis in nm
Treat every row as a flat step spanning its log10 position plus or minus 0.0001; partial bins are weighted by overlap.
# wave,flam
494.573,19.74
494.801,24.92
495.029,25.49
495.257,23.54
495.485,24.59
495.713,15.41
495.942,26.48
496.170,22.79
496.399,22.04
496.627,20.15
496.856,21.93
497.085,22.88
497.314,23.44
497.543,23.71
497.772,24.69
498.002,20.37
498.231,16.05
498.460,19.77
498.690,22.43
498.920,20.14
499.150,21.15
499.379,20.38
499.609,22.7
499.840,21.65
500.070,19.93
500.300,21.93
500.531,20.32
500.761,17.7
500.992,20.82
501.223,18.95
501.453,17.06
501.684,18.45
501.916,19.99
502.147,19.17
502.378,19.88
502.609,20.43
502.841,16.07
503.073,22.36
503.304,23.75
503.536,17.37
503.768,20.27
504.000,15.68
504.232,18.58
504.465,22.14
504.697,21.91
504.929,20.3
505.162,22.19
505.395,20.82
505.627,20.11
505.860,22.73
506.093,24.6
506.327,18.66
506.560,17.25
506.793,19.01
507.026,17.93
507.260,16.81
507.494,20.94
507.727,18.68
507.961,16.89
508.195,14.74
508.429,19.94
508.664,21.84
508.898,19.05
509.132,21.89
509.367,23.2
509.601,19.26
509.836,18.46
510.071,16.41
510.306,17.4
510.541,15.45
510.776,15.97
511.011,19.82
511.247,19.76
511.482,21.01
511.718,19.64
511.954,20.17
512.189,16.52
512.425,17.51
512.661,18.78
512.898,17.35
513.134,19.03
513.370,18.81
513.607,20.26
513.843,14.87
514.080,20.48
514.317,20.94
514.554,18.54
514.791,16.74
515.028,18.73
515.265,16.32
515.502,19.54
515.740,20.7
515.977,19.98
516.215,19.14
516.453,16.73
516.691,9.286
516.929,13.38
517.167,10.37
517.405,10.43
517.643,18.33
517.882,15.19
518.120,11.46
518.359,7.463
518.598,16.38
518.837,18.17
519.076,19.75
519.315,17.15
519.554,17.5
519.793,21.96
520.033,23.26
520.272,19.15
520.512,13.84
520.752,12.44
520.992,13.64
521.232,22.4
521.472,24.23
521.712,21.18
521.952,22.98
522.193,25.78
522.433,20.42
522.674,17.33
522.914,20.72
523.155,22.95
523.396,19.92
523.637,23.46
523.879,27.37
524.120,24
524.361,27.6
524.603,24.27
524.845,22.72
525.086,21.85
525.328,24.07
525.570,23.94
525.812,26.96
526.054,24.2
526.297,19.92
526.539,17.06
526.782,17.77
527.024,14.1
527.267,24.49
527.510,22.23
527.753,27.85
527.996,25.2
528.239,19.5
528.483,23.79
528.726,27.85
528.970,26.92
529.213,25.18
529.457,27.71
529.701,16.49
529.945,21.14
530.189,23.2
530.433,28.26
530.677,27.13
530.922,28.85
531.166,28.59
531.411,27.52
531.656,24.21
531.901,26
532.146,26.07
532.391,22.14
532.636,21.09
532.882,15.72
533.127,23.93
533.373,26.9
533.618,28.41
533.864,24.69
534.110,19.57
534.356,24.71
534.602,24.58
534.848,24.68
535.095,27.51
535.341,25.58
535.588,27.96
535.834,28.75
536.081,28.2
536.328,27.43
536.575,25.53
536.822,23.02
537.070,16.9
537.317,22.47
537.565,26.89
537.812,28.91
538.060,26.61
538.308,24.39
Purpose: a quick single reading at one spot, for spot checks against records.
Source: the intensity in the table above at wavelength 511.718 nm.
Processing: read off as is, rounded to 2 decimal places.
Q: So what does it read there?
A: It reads 19.64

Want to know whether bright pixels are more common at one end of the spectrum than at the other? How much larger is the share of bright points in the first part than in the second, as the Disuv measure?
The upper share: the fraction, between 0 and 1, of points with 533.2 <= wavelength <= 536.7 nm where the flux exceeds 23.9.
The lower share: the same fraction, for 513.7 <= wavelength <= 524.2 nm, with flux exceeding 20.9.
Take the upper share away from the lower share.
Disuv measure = -0.7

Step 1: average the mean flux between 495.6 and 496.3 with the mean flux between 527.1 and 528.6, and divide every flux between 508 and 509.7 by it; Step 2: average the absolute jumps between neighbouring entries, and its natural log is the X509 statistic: -2.02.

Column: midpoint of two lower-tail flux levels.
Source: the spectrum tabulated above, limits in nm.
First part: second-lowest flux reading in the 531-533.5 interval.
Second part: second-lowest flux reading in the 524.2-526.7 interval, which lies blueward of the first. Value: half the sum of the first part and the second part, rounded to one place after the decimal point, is 20.5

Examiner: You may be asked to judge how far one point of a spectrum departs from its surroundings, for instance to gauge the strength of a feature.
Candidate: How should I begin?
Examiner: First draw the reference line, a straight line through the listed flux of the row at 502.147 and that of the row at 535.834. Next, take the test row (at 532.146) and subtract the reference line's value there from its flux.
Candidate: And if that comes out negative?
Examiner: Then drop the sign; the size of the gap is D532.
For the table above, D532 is 2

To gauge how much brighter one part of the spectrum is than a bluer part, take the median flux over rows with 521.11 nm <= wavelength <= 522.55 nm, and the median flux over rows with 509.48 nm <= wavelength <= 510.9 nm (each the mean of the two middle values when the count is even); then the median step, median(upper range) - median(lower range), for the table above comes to 6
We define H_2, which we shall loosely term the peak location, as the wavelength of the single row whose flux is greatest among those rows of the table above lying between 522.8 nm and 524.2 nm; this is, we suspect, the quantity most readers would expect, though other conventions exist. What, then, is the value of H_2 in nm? 523.879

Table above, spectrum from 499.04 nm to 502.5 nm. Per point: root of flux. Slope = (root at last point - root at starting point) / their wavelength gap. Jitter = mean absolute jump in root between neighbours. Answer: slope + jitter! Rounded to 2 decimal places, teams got 0.14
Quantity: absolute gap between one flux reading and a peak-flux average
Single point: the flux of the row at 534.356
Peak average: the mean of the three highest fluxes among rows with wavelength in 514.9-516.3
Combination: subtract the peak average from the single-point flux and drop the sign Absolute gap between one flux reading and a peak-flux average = 4.6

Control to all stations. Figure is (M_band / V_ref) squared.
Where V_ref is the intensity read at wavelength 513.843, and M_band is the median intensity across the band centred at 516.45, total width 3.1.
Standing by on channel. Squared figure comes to 1.27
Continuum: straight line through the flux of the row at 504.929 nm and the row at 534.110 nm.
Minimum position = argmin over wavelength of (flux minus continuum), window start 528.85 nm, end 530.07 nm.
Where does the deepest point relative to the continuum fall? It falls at 529.701 nm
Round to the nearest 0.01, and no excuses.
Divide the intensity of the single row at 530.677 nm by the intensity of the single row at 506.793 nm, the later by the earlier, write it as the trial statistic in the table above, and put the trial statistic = 1.43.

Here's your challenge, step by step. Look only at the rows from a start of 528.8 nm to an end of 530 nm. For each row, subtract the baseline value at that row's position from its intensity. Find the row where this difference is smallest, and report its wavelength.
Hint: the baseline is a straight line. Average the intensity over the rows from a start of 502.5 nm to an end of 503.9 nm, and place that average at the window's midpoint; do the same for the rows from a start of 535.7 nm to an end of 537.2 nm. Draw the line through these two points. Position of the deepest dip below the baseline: 529.701 nm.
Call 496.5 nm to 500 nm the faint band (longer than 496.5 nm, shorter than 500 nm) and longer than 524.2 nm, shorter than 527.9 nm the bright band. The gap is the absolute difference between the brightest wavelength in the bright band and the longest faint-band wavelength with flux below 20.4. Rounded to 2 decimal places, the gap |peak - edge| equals 28.37 nm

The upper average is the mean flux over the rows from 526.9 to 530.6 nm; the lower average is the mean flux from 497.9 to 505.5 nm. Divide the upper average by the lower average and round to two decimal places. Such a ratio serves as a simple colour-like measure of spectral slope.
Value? 1.18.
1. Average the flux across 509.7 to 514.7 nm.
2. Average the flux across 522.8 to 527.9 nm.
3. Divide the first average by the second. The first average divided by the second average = 0.81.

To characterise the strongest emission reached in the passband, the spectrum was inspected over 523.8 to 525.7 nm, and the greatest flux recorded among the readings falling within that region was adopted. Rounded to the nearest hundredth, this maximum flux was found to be 27.60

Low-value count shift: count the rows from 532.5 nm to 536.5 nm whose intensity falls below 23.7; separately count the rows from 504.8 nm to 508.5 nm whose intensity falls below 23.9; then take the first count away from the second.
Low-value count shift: 12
